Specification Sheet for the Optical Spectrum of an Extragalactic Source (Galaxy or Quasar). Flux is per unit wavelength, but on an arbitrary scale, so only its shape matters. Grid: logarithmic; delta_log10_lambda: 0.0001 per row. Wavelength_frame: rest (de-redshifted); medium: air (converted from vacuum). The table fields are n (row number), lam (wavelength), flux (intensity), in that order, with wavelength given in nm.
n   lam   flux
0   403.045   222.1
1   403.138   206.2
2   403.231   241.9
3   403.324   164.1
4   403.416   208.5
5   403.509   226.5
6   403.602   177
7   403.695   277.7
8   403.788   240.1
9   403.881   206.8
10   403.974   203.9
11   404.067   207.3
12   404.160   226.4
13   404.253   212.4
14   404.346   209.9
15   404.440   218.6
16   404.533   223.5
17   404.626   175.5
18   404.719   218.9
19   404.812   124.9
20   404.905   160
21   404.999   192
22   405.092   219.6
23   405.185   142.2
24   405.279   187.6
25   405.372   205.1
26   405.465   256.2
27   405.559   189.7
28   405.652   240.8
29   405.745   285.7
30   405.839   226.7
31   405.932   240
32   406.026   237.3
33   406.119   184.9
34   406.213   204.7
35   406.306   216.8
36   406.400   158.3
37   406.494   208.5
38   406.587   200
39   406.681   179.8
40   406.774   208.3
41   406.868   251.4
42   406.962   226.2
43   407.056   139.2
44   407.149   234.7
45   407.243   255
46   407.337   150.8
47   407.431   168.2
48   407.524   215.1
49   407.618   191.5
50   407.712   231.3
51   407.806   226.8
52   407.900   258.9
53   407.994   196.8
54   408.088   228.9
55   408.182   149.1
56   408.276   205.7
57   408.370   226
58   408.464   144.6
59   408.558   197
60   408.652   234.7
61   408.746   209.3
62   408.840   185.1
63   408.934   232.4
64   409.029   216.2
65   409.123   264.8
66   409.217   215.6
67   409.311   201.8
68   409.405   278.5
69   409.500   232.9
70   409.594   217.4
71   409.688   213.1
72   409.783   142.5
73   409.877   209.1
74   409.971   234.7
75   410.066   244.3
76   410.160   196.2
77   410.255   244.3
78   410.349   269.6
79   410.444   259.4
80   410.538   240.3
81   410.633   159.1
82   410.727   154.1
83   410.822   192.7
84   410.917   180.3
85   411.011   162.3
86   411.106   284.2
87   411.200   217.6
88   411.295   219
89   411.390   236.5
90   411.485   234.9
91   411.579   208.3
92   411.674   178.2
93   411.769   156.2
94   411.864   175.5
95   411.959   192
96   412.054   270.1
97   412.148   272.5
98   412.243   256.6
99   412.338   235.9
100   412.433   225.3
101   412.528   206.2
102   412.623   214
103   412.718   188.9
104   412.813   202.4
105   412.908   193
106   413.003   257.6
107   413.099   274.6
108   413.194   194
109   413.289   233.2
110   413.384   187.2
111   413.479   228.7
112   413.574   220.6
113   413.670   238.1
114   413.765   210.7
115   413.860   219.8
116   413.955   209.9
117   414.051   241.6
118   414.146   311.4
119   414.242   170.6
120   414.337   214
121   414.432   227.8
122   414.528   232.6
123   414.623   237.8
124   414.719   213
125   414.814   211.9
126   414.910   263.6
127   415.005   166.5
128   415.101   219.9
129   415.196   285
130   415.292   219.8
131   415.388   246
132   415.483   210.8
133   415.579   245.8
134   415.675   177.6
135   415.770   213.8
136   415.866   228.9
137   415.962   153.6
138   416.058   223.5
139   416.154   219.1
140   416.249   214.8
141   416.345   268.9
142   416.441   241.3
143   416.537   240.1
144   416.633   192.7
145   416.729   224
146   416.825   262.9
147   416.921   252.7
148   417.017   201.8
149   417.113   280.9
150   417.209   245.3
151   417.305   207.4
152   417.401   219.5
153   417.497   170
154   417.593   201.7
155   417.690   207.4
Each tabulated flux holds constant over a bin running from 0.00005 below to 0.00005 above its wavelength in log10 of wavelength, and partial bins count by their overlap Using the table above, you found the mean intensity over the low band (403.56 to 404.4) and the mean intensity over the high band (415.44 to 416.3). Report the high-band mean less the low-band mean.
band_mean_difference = -8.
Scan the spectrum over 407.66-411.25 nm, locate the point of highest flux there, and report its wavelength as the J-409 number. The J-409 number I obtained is 411.106 nm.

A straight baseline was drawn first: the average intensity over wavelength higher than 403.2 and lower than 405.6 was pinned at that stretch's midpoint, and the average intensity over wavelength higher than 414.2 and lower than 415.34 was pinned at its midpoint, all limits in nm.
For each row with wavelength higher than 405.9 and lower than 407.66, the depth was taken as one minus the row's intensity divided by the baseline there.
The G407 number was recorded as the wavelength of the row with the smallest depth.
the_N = 407.243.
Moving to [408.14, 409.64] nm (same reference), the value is 409.405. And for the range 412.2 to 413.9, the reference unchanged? 413.099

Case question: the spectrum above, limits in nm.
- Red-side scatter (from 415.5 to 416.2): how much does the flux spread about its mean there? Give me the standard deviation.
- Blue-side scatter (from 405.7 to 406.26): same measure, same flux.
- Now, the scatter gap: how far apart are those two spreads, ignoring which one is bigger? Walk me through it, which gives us 2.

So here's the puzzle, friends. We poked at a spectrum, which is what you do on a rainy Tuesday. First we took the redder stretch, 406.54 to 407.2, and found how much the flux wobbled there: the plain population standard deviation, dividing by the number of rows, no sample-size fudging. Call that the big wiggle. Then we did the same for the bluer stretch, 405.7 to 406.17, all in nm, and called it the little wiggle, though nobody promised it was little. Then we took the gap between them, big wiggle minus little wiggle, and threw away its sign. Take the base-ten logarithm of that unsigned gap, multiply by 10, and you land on 4.2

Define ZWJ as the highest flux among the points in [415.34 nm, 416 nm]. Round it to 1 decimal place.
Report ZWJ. 246.0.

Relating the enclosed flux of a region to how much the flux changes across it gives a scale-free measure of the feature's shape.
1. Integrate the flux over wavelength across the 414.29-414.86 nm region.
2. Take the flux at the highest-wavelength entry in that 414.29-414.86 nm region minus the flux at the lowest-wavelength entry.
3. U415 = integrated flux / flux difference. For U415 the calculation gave -61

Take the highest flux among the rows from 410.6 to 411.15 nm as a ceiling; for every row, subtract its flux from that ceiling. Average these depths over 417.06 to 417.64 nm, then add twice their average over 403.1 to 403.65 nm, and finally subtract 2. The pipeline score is 222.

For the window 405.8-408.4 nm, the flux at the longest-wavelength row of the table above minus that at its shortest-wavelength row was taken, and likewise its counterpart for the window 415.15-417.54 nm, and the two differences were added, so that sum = -116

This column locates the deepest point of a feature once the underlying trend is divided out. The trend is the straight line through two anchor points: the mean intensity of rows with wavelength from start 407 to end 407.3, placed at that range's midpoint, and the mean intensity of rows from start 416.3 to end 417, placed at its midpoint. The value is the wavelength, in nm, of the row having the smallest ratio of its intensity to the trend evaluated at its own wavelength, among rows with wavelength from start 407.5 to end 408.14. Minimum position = 407.618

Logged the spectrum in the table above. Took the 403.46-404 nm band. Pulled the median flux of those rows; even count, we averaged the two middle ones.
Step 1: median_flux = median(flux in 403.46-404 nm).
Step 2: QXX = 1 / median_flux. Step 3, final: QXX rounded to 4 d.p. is 0.0046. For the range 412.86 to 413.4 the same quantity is 0.0047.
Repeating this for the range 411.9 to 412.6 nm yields 0.0042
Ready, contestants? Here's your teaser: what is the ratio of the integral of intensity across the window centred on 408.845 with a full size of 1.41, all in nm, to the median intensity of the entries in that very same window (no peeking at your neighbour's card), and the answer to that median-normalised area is 1.39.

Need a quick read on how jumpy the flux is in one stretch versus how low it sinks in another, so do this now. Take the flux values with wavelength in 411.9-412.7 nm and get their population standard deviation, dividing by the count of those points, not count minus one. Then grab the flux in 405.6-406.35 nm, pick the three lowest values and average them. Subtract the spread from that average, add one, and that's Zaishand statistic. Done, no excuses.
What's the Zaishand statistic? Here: 175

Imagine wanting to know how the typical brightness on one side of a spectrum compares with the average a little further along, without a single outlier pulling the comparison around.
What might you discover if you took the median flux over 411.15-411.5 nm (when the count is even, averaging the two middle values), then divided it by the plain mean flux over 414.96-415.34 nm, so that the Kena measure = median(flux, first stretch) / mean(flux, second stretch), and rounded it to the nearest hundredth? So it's 1.02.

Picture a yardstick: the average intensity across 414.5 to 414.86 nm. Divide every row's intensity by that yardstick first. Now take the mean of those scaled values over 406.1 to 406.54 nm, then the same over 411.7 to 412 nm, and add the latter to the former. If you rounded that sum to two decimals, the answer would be 1.65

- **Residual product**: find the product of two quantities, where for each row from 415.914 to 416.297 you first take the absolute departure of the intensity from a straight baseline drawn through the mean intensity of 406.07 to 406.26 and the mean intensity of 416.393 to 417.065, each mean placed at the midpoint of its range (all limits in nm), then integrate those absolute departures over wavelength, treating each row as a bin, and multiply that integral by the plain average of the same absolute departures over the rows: 257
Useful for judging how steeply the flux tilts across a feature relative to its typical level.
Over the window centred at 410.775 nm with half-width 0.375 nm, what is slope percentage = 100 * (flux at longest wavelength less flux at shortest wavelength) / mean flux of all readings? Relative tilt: 12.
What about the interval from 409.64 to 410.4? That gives 26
